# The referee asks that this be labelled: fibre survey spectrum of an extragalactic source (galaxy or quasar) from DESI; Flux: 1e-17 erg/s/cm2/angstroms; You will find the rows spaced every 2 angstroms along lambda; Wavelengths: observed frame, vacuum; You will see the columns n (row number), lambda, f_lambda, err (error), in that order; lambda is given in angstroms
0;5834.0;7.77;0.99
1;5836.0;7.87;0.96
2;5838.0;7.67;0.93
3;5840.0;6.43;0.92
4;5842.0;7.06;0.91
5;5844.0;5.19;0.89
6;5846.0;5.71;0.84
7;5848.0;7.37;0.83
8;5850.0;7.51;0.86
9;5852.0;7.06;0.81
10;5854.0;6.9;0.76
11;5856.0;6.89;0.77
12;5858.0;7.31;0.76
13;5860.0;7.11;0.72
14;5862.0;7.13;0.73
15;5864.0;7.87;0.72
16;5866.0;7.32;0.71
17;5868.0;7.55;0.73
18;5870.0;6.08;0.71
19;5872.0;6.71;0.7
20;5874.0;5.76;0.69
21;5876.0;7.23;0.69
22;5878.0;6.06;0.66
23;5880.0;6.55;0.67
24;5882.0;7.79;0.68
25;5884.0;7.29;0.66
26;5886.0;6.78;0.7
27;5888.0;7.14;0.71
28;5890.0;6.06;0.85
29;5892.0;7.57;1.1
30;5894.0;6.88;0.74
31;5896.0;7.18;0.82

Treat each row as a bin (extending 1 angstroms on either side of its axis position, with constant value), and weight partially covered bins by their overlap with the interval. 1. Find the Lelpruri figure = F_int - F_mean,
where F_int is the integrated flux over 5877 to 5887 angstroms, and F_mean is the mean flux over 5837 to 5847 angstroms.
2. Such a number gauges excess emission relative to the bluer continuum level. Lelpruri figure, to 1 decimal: 62.5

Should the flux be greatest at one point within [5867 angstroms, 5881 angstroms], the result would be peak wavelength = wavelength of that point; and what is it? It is 5868.0 angstroms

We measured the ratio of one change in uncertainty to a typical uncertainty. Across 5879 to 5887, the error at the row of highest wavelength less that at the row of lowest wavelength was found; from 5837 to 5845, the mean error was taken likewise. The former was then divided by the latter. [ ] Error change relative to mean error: 0.033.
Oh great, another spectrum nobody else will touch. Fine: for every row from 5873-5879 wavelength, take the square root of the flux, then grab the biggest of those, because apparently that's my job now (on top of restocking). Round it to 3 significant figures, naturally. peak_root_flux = 2.69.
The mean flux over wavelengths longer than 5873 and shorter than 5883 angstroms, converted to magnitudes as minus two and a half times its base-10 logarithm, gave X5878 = -2.06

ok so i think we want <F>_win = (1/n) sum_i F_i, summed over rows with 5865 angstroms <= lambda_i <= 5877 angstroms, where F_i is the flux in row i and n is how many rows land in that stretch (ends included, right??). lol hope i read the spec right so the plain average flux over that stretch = 6.8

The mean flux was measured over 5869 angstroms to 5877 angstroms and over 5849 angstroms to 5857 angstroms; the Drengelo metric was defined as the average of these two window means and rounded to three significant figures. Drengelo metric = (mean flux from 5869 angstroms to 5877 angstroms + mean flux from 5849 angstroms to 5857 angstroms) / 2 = 6.77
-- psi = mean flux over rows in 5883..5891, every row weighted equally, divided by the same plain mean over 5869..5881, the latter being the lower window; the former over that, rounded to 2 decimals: 1.07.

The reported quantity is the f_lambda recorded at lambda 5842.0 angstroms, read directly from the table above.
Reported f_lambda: 7.06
